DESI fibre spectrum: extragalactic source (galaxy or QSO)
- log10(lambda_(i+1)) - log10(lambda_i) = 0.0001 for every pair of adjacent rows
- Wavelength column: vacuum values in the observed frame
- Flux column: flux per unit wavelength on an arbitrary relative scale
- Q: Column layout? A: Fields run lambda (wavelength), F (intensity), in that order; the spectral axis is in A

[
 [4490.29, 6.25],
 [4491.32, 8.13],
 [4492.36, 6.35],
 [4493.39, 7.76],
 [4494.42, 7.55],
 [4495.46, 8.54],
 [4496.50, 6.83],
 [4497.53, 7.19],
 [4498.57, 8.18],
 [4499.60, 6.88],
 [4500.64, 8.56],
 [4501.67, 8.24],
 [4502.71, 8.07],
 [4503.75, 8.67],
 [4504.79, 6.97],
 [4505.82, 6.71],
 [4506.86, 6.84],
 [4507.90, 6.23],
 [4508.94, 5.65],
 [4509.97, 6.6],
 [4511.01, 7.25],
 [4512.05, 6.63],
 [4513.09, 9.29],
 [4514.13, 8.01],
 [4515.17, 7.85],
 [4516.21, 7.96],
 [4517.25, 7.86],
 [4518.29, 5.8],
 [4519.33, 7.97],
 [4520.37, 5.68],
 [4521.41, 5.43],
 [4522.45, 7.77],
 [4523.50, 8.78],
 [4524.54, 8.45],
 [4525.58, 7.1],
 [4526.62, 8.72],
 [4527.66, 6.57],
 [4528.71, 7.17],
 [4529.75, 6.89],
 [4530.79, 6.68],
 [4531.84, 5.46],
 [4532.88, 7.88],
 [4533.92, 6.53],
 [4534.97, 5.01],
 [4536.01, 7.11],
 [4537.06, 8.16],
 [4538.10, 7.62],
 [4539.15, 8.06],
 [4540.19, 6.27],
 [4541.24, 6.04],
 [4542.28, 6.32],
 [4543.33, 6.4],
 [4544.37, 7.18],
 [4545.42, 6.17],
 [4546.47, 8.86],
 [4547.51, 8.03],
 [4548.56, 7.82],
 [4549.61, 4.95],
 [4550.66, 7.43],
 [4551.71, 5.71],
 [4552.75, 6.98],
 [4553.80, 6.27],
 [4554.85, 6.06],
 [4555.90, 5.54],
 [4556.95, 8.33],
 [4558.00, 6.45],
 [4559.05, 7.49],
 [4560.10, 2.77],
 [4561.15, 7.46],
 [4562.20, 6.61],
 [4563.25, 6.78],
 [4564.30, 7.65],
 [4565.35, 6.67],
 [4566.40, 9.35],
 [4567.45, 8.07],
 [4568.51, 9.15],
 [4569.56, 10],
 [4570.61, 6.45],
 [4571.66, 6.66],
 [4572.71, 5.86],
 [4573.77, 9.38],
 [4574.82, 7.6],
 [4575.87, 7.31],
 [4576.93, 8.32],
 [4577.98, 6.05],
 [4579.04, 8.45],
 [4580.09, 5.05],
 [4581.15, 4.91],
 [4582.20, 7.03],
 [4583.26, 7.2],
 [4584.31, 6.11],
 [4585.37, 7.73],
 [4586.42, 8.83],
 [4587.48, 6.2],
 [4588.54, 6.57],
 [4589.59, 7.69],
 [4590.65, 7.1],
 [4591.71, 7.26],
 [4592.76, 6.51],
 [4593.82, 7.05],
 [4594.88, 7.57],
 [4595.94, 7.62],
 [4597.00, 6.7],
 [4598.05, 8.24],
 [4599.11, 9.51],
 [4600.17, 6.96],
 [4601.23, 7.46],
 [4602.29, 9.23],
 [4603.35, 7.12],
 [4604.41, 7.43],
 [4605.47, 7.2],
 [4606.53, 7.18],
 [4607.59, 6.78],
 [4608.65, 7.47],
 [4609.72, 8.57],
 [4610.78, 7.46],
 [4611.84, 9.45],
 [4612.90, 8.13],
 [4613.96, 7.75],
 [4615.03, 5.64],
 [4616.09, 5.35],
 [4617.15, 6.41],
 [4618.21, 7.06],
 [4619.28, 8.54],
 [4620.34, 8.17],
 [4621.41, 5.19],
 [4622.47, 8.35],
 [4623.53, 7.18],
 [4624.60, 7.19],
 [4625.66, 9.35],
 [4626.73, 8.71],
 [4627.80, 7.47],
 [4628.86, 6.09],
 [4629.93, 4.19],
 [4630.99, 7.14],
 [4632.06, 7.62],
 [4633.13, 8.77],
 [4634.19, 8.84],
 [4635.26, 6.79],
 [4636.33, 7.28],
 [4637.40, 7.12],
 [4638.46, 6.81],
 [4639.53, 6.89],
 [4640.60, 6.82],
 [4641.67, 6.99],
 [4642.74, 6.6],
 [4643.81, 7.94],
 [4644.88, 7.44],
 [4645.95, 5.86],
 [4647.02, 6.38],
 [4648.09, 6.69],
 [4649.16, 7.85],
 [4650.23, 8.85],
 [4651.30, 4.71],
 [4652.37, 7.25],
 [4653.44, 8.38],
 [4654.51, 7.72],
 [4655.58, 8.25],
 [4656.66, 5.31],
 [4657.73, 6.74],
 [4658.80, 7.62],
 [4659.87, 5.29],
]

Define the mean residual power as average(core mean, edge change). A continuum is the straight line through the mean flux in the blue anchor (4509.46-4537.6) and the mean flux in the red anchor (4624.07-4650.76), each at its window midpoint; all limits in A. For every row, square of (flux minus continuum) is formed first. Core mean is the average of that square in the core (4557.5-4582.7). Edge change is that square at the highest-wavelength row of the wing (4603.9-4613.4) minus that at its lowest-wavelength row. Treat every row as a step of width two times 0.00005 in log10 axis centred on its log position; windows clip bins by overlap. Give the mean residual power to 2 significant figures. 1.6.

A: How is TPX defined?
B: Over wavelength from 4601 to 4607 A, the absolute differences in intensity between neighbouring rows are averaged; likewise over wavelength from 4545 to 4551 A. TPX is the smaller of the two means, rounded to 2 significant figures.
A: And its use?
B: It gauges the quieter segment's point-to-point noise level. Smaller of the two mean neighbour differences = 0.89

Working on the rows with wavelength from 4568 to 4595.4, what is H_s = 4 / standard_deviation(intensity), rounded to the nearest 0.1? 3.2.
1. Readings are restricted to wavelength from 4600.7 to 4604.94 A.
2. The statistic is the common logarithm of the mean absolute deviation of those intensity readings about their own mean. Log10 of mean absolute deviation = -0.1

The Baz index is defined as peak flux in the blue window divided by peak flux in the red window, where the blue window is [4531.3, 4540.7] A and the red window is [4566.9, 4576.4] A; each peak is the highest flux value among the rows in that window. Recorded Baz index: 0.82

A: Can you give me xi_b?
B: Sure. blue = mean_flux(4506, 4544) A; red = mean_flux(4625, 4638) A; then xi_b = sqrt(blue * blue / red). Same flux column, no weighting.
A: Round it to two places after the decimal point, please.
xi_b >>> 2.59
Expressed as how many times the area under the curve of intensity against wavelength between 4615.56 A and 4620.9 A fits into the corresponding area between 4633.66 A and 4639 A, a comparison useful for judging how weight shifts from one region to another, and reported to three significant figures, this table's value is 1.04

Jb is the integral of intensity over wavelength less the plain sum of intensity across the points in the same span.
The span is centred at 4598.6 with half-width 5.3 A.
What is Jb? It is 4.6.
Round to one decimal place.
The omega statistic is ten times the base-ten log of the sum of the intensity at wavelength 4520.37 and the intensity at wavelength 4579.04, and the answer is 11.5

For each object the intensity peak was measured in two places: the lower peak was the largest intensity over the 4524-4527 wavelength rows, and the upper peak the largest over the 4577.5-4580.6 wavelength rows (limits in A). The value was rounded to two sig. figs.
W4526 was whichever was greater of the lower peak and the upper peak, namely 8.7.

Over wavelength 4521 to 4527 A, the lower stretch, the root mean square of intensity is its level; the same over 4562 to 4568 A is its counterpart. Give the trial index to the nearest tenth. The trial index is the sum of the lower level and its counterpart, 15.4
